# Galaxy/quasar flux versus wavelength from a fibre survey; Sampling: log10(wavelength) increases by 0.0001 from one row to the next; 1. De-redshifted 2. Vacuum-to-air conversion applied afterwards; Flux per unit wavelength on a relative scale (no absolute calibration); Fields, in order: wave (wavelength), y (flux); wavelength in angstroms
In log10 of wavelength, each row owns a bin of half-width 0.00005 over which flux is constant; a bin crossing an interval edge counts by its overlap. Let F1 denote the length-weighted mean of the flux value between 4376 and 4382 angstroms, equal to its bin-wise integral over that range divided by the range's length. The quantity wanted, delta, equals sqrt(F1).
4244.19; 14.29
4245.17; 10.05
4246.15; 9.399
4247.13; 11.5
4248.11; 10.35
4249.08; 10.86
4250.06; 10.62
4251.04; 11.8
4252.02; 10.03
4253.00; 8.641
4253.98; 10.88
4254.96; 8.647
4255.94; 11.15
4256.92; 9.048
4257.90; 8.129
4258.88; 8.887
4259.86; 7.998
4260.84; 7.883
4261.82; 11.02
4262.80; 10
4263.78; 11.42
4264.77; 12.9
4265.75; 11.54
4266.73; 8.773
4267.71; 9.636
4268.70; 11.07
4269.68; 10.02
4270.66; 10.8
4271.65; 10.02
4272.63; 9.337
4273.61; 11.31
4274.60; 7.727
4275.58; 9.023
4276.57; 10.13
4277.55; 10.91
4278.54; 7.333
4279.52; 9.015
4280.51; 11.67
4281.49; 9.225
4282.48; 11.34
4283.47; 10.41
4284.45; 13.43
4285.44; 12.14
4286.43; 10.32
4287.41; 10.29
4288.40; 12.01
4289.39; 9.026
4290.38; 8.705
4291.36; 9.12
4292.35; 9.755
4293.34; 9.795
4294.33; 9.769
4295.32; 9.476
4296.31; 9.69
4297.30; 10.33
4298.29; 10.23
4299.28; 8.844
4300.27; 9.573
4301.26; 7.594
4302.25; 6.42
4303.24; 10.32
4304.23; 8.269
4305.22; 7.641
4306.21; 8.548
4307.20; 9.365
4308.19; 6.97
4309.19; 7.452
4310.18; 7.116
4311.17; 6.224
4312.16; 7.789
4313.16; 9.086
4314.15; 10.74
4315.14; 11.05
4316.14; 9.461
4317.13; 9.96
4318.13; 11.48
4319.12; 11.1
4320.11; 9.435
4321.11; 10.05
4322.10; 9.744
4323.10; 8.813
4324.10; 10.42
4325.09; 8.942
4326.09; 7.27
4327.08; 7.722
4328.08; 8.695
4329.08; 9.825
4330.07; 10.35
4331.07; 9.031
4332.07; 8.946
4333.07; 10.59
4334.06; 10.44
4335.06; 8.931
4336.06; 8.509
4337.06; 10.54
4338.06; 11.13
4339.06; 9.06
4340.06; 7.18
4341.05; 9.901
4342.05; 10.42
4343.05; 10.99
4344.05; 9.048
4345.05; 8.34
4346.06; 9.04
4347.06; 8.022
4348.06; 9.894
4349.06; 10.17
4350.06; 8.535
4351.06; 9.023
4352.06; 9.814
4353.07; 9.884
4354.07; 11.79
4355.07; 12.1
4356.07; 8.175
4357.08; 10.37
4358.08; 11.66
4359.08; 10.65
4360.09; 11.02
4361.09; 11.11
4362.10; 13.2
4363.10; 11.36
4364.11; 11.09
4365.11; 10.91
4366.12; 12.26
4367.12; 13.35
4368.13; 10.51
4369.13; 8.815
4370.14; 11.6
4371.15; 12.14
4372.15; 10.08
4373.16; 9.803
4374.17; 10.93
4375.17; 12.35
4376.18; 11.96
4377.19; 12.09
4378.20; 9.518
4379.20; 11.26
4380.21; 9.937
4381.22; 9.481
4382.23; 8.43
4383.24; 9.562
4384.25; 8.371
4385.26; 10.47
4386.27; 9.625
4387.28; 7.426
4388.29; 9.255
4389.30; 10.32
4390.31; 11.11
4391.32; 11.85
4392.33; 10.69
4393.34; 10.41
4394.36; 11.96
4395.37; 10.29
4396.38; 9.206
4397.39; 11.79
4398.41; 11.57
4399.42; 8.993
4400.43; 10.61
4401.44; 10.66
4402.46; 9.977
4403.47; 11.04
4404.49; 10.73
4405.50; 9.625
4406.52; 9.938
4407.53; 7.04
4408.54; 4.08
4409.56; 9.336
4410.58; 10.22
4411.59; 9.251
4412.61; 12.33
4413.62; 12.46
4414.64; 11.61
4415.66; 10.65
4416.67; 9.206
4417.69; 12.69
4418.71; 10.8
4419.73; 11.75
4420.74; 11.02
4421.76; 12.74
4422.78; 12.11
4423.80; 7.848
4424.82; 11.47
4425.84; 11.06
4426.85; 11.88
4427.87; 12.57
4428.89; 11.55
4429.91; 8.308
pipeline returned 3.2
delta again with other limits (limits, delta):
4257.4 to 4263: 3.0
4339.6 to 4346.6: 3.0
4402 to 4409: 3.0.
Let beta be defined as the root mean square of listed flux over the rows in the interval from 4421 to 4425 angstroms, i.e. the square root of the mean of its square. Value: 11.2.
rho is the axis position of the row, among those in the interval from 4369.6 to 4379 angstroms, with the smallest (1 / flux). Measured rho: 4375.17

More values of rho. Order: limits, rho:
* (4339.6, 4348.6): 4343.05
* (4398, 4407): 4398.41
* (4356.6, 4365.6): 4362.10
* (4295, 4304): 4297.30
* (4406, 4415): 4413.62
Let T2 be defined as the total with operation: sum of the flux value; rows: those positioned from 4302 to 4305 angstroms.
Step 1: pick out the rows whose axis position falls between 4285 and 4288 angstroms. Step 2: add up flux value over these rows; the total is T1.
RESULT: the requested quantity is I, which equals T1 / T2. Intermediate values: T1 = 33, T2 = 25.0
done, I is 1.31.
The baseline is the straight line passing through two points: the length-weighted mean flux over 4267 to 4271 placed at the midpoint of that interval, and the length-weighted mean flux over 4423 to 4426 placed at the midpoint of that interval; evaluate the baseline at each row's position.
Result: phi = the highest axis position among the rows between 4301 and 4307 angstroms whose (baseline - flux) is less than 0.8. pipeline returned 4303.24 angstroms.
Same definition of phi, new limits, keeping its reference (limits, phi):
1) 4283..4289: 4288.40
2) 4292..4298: 4297.30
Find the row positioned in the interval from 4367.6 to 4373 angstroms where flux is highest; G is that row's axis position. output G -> 4371.15 angstroms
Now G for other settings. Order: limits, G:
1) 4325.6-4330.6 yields 4330.07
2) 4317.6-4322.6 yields 4318.13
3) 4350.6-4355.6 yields 4355.07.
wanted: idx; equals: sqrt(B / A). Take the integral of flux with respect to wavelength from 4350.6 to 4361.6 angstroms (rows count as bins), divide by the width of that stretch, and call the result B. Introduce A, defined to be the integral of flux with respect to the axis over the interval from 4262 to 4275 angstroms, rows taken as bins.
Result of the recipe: 0.279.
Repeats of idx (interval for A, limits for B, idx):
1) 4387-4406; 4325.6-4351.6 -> 0.217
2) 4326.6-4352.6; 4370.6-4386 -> 0.207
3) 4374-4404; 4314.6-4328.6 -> 0.176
